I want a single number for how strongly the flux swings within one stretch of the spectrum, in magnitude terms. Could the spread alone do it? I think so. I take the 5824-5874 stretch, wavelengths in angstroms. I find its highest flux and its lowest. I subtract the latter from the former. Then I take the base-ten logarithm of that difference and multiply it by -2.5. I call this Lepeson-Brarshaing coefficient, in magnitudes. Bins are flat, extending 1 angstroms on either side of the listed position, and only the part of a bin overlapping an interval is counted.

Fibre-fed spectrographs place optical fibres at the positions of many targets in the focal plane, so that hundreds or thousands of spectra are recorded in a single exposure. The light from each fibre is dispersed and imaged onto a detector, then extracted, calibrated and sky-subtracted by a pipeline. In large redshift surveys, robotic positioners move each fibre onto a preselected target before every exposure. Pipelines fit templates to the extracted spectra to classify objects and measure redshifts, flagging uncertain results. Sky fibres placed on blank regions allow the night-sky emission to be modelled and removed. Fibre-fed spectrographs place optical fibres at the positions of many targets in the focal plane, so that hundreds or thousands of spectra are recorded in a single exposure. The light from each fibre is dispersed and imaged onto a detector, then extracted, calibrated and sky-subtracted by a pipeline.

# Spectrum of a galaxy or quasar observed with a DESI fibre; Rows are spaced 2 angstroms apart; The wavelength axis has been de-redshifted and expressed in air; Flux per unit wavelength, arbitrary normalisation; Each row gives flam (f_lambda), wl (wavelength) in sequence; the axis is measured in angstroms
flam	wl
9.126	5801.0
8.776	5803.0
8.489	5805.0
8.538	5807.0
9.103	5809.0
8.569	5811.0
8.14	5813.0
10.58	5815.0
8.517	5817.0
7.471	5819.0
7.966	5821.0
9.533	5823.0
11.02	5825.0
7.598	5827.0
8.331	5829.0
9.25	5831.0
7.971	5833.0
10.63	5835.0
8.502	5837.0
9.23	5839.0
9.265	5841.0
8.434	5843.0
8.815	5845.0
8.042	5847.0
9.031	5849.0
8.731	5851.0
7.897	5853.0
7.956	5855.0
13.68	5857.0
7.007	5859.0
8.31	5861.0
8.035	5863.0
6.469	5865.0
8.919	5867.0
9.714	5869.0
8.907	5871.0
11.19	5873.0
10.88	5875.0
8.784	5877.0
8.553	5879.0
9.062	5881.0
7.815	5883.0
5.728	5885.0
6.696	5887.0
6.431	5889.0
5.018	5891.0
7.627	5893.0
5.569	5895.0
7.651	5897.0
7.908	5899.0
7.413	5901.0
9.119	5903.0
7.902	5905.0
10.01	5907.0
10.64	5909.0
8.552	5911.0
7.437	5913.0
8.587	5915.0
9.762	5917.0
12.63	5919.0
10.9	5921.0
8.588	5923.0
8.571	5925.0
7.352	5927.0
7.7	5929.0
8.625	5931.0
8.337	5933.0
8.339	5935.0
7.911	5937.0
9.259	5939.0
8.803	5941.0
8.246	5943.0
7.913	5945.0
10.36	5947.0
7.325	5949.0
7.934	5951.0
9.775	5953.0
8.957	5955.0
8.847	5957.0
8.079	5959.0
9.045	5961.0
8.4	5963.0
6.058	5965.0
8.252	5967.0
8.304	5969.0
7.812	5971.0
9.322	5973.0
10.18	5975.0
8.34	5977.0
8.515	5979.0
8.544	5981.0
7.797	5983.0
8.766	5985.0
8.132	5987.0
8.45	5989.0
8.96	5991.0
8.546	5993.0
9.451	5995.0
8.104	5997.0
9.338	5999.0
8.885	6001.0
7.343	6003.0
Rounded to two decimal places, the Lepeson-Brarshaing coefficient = -2.14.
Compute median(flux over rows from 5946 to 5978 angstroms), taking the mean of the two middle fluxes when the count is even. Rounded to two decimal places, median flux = 8.37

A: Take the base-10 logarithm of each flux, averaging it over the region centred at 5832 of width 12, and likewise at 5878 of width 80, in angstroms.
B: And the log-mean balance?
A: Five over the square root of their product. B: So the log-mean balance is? 5.39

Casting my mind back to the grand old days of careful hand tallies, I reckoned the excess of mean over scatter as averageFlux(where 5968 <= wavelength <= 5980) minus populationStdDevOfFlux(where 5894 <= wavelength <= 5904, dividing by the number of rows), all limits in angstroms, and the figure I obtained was 7.6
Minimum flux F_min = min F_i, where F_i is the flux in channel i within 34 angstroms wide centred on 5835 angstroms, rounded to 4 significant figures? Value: 7.471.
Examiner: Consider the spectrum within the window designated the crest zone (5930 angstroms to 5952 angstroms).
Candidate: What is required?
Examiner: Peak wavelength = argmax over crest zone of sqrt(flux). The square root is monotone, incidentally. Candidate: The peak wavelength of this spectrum 5947.0 angstroms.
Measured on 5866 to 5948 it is 5919.0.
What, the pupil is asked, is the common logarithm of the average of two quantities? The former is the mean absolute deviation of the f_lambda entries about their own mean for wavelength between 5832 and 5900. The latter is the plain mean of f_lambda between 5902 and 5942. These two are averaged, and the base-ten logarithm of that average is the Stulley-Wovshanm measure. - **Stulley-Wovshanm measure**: 0.70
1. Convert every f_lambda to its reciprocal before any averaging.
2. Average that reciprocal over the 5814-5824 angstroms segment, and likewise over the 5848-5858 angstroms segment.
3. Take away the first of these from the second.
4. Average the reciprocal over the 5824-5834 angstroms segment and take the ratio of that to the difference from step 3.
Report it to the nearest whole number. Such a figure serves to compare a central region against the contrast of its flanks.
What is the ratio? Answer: -23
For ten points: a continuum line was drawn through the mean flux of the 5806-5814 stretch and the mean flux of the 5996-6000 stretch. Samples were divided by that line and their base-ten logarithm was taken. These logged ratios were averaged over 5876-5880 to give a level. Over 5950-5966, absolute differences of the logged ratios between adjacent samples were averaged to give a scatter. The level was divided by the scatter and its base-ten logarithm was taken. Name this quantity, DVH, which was -1.55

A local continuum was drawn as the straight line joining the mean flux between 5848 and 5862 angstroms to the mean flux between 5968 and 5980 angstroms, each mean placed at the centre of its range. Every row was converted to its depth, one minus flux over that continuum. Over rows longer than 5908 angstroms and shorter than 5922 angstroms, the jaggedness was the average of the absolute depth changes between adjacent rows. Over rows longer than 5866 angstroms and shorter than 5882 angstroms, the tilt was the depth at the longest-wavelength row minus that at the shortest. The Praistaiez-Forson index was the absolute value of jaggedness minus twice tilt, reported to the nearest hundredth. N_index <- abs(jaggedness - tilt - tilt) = 0.23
